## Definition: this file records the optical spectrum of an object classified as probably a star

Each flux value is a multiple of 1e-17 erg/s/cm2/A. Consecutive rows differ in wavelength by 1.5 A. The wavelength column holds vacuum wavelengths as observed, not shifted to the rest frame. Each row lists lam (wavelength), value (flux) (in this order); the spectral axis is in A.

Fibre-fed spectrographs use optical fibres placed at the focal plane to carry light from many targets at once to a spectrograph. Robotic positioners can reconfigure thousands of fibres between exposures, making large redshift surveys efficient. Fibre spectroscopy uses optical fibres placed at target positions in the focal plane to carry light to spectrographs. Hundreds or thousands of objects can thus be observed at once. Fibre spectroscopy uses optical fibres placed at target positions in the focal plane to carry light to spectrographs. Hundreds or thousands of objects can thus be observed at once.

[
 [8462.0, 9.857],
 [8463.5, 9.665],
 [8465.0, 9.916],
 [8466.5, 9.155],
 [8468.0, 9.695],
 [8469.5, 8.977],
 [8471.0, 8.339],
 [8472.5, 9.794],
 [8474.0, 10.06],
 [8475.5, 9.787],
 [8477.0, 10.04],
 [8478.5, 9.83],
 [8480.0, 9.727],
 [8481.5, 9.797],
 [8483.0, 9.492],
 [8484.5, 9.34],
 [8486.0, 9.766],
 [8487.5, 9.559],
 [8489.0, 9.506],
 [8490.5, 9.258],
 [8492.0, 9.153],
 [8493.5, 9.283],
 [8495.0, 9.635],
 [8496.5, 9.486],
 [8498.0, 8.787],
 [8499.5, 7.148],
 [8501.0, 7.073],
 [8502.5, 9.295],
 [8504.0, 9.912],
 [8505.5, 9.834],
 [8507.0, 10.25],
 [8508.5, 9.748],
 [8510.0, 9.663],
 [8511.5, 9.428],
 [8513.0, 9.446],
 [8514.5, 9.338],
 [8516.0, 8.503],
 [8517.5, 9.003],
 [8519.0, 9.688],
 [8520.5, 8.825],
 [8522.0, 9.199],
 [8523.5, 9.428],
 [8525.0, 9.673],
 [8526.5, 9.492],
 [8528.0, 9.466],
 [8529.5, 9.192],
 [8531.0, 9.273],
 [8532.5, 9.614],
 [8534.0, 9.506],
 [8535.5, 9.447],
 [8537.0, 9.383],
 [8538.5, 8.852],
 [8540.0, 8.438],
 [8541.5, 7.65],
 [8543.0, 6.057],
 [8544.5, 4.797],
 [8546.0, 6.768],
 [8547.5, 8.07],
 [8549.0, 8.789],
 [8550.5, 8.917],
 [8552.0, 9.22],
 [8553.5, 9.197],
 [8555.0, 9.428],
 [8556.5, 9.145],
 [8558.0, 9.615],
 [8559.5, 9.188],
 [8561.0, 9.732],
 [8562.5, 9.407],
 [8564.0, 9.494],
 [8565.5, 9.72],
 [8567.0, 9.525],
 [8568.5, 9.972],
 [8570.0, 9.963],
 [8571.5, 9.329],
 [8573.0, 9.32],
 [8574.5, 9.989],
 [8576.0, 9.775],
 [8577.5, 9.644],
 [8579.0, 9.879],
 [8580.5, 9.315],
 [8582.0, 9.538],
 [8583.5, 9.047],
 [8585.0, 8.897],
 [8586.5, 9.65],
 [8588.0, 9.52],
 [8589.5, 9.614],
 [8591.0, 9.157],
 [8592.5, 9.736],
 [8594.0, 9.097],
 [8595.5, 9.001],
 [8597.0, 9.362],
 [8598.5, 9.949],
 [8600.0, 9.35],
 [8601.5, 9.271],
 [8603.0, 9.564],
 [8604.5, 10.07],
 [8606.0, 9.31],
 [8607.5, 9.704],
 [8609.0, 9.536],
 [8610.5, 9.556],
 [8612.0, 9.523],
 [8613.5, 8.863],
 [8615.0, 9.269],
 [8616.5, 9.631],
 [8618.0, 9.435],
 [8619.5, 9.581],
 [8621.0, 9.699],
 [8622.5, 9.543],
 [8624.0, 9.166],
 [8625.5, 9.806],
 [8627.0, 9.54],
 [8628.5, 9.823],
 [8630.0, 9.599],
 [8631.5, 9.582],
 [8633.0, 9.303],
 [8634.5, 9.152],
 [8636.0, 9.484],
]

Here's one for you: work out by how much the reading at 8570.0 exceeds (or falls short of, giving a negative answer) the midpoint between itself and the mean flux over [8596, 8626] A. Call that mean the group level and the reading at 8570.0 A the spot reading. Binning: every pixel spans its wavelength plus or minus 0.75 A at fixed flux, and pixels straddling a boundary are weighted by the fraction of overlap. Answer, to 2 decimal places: 0.23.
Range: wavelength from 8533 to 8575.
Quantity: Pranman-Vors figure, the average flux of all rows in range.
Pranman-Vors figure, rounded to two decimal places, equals 8.89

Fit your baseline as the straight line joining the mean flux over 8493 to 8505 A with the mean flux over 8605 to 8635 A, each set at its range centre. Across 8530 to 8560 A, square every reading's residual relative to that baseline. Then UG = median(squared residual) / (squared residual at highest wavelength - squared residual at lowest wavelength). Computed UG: -2.1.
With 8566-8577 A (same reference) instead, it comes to 1.6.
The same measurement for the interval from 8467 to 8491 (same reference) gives -1.2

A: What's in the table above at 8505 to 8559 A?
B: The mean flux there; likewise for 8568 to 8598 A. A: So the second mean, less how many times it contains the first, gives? 8.43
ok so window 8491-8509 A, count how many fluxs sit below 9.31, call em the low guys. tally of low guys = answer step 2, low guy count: 6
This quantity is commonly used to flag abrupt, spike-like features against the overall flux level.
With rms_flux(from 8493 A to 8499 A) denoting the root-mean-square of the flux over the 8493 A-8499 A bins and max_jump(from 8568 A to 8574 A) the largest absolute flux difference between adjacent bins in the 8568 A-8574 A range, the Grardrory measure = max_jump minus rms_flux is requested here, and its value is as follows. -8.7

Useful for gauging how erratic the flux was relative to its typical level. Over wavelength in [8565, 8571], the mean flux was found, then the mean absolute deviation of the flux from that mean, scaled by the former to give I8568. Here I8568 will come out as 0.018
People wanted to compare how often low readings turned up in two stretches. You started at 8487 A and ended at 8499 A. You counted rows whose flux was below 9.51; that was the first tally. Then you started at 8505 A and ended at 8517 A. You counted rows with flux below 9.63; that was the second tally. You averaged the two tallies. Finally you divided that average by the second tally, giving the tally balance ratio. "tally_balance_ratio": 1.25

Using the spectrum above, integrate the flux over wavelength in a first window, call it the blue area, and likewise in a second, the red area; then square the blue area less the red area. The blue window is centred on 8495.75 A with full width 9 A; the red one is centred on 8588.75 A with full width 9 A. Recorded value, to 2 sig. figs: 21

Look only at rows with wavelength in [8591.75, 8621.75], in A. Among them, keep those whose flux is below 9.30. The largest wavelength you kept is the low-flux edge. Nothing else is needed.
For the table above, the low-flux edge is 8615.0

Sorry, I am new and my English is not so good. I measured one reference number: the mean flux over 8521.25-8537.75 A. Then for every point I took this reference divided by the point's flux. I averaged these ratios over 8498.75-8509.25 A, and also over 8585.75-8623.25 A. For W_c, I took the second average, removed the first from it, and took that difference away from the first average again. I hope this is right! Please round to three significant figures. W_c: 1.14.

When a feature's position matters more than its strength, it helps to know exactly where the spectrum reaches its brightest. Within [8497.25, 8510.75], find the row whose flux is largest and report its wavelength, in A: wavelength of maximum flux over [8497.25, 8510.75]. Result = 8507.0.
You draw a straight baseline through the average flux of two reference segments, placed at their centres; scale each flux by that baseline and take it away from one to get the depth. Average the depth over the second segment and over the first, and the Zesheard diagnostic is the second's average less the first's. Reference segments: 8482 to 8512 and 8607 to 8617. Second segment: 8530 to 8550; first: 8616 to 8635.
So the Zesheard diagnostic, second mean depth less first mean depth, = 0.13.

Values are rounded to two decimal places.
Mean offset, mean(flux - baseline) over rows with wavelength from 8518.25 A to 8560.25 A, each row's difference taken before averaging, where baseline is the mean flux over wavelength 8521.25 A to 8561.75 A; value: 0.00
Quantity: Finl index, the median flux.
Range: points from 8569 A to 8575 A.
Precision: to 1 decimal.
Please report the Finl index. 9.6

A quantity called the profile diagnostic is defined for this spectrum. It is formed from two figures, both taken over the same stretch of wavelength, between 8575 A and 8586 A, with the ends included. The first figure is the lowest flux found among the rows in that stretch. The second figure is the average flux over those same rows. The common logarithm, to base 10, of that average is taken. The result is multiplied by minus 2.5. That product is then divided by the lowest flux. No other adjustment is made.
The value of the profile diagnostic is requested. -0.274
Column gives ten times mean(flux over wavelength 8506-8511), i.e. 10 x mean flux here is 99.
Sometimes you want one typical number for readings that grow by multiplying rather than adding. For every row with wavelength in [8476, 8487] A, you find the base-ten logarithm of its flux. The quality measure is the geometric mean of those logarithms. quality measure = 0.987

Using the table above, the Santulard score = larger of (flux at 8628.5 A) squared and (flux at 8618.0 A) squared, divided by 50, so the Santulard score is 1.93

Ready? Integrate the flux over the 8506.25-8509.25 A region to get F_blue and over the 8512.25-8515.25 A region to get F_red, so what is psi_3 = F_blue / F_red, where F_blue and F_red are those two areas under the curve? 1.06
